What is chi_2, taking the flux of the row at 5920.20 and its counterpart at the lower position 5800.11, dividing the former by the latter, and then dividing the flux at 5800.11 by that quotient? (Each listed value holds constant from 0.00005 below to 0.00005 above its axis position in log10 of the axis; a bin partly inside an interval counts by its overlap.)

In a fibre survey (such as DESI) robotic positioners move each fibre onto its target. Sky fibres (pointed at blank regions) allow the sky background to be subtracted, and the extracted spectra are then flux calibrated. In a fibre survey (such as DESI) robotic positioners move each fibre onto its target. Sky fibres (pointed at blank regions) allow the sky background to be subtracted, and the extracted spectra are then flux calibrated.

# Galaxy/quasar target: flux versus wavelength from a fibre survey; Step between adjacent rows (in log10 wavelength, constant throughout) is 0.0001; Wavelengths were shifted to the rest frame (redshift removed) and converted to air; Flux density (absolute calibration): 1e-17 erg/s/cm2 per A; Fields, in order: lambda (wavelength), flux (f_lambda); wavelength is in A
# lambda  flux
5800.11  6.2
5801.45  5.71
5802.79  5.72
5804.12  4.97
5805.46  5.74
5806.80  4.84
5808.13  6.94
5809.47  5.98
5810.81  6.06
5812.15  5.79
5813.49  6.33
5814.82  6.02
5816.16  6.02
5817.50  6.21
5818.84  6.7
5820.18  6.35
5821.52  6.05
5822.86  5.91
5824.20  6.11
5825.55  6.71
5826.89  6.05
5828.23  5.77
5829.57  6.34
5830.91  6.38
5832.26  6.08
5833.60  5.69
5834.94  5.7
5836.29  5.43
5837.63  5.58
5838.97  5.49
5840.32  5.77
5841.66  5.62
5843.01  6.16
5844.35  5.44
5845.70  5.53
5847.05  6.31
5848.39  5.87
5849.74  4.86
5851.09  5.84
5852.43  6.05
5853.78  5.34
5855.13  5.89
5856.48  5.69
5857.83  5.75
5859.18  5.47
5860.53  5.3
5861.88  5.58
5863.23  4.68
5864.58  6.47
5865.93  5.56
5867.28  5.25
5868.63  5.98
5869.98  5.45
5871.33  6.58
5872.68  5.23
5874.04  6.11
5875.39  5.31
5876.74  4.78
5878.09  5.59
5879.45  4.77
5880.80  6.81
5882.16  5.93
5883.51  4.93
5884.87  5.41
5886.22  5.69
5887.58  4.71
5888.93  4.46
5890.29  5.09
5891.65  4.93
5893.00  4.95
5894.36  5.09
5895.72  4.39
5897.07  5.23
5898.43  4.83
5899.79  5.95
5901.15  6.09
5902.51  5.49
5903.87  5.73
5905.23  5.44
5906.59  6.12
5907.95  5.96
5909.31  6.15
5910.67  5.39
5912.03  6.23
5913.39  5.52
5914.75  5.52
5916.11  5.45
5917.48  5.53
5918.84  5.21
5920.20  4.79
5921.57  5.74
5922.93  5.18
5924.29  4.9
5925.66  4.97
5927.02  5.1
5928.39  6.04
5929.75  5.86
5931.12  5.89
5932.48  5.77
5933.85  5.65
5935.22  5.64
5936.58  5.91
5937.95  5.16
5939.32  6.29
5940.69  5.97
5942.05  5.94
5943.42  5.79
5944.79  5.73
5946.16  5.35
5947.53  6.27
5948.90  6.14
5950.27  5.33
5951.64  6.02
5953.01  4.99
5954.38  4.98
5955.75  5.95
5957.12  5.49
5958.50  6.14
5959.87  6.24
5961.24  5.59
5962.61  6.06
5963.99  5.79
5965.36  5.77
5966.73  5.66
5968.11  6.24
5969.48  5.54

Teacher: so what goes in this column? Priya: 8.03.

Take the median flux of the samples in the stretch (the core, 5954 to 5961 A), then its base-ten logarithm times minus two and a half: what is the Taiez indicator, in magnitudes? -1.94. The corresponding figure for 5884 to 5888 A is -1.83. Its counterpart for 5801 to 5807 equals -1.89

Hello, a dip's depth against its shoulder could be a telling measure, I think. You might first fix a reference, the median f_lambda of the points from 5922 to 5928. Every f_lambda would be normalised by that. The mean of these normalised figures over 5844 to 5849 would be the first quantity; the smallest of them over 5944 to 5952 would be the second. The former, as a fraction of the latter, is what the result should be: 1.09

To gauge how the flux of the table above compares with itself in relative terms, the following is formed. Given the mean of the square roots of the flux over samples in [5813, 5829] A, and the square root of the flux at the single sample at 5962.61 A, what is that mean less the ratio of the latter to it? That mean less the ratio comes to 1.50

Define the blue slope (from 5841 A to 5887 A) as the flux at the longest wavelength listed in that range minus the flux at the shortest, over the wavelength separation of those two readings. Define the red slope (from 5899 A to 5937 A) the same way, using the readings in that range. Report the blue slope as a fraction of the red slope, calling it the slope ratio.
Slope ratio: -1.4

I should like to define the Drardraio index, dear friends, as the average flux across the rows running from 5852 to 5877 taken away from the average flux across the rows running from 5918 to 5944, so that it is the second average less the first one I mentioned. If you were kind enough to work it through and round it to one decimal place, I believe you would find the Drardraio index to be 0.0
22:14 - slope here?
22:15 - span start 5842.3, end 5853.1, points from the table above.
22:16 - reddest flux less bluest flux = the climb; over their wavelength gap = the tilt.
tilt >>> -0.01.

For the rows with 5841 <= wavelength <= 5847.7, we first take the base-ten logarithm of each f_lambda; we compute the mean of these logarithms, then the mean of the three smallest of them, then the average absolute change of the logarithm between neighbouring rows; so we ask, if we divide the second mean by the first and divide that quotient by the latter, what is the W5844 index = 25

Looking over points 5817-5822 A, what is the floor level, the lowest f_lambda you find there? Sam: 6.05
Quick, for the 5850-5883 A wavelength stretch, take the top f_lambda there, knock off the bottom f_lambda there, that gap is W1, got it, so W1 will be 2.13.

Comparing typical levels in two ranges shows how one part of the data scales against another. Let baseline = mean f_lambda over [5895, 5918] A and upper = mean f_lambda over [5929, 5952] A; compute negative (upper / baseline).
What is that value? -1.04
